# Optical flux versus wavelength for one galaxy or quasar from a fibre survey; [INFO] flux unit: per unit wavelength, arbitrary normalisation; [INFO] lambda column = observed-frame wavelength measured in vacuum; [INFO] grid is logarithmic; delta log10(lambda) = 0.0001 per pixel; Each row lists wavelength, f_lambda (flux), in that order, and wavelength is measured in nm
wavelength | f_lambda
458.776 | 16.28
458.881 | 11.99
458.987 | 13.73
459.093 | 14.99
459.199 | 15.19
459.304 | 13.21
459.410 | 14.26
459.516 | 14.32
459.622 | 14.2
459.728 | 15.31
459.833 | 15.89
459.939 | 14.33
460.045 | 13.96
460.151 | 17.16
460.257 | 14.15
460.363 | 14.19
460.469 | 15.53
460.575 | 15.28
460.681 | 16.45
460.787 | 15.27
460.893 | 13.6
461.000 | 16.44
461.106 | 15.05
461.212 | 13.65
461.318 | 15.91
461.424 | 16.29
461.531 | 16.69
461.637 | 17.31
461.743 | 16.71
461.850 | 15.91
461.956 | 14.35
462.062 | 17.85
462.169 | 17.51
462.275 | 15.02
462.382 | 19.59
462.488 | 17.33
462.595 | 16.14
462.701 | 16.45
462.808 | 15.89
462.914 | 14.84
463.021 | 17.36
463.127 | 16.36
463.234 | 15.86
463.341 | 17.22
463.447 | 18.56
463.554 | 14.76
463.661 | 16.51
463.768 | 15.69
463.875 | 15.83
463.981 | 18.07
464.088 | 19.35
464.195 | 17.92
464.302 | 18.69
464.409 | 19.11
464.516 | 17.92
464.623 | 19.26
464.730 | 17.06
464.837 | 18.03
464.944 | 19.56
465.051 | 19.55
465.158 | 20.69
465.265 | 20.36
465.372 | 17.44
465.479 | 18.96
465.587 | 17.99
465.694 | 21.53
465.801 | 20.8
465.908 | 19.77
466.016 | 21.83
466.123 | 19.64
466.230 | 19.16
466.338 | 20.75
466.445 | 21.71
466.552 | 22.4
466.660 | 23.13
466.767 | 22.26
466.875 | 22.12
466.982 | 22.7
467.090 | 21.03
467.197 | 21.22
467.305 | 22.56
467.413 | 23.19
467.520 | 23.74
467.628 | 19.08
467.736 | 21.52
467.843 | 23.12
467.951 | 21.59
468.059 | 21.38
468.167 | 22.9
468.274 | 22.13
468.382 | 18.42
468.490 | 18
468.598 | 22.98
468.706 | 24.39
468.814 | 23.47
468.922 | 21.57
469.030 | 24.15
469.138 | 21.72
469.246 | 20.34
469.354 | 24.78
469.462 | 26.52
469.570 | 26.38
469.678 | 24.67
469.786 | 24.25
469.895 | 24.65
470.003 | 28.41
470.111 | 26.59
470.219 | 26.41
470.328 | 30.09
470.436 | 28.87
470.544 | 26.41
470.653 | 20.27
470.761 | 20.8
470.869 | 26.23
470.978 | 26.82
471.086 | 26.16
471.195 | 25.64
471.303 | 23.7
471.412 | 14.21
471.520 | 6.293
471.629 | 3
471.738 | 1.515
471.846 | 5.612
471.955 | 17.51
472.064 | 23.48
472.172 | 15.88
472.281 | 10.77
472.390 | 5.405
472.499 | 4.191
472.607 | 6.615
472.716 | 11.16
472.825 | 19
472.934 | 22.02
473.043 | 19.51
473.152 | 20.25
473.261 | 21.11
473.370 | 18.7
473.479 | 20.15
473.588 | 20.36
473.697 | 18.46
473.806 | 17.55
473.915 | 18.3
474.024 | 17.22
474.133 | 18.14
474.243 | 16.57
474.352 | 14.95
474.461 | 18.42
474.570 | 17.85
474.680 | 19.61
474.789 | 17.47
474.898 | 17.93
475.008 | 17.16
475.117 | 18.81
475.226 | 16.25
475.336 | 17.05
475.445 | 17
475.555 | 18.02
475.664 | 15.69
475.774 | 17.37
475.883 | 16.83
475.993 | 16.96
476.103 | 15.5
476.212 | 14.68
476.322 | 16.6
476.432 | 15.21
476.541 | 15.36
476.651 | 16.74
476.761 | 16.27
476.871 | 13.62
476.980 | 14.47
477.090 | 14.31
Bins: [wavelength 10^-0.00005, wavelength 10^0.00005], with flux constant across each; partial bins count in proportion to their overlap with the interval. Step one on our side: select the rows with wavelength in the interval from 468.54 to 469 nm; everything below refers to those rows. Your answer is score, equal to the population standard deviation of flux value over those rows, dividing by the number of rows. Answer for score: 1.0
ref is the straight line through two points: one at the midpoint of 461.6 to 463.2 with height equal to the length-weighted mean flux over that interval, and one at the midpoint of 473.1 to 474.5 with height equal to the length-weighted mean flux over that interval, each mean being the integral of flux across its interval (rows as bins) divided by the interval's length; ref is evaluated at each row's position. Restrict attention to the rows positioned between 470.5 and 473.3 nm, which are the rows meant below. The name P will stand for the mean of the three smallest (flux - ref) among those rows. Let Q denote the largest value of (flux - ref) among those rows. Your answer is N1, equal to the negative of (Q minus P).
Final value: -24.1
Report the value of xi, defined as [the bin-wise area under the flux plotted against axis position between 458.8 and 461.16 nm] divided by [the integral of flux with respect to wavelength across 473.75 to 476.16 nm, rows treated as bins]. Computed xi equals 0.8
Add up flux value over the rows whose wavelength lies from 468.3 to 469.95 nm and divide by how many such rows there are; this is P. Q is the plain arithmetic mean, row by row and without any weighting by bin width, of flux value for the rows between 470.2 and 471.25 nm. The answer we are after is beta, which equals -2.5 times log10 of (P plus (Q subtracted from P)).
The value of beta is -3.3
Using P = 23.1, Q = 26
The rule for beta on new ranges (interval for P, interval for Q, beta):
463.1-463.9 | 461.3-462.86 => -3.0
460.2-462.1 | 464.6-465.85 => -2.7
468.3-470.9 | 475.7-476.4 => -3.8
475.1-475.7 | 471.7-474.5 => -3.2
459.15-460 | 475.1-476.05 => -2.7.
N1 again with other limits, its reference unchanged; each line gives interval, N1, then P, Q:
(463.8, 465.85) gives -4.6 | 0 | 4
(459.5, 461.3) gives -3.5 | -3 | 1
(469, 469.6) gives -4.4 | 4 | 9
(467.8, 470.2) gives -9.3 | 1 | 11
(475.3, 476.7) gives -3.1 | -4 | -1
